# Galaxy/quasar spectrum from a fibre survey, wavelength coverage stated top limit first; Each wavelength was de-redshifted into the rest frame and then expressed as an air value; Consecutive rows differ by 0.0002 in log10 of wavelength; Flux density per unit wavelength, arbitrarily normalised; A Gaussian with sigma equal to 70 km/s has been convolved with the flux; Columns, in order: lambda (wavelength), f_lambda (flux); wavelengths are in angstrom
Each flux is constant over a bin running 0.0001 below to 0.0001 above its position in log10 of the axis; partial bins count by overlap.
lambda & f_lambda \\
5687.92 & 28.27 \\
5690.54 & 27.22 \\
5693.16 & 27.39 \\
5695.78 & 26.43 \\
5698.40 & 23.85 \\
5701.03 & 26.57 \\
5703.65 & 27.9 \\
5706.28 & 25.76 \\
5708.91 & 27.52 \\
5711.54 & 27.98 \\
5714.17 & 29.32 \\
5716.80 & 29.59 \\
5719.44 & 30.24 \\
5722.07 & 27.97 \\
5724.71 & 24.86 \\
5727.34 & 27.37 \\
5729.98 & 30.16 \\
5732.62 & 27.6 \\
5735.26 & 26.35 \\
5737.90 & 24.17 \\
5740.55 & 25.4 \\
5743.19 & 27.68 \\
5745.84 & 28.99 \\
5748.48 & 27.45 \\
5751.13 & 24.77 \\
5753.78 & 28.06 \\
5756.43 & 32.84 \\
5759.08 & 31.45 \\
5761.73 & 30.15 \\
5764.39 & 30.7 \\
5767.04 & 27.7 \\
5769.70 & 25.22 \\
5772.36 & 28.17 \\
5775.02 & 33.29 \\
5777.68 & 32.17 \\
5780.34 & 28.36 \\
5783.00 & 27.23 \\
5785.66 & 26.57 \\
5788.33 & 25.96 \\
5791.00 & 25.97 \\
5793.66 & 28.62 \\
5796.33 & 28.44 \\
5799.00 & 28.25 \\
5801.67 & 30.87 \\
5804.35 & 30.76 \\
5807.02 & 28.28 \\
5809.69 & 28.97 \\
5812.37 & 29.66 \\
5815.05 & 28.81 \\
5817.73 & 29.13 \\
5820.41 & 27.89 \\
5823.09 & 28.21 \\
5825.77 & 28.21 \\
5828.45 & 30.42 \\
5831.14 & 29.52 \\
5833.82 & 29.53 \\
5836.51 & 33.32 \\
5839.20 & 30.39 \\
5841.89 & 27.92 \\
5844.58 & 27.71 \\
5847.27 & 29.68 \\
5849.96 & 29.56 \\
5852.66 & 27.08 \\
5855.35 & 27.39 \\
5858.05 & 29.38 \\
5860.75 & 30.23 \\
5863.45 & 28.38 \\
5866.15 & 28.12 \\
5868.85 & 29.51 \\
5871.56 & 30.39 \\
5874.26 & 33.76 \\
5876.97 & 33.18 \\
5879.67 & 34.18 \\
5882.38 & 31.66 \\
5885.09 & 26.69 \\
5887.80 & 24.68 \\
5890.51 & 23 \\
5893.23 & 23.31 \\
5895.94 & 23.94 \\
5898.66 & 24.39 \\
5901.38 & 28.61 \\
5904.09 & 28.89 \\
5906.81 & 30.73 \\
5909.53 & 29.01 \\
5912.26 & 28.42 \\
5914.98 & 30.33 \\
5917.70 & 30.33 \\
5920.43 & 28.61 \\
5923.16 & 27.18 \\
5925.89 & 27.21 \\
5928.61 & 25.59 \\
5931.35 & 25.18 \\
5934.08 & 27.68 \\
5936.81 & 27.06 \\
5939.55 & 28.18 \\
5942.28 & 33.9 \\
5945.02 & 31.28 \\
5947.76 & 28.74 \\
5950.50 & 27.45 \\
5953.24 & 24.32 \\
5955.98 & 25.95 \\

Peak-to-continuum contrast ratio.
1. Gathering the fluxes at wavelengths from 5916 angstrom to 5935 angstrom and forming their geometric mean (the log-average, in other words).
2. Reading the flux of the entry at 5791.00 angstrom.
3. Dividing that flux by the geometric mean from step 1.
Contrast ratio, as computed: 0.95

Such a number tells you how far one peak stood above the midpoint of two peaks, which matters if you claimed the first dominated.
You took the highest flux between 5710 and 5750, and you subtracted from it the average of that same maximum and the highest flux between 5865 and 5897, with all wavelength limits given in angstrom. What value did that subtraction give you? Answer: -1.97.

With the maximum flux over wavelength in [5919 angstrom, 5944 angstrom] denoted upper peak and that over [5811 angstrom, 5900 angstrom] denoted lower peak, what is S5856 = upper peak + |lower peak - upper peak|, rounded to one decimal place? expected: 34.2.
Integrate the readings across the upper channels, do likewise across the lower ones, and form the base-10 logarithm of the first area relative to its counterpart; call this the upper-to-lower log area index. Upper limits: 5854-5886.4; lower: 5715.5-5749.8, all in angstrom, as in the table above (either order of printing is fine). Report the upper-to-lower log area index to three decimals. 0.016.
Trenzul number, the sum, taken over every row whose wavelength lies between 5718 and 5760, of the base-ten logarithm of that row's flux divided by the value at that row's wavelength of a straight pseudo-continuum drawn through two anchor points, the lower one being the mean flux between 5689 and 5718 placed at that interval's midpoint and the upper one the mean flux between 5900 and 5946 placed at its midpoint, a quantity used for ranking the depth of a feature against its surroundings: 0.07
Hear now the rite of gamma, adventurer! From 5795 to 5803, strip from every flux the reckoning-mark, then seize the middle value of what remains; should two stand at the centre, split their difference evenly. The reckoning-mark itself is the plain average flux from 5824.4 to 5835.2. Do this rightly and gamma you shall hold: -1.0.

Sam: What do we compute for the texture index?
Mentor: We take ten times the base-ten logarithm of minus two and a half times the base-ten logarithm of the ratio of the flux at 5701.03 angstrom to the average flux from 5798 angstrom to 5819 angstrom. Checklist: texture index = -9.7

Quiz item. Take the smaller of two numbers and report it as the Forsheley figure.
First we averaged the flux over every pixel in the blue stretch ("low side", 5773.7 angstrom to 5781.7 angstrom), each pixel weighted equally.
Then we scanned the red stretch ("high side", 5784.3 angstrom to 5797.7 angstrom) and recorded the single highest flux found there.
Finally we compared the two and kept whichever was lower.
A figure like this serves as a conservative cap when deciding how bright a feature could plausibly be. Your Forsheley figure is 28.6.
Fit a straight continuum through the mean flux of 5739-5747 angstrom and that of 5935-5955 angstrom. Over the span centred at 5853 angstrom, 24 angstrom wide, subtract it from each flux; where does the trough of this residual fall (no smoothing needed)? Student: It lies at 5852.66 angstrom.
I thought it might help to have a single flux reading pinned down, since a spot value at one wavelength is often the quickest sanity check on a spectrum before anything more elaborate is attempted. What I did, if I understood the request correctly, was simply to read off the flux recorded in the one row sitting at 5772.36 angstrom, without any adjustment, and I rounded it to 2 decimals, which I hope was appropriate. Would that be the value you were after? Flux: 28.17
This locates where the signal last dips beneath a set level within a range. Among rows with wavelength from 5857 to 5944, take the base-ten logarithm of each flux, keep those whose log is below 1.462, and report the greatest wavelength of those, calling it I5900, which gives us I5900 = 5939.55 angstrom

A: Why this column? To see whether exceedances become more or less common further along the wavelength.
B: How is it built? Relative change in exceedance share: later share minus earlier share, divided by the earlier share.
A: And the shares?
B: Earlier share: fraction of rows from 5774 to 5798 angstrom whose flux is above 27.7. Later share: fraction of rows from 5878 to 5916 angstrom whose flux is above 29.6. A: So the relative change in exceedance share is -0.49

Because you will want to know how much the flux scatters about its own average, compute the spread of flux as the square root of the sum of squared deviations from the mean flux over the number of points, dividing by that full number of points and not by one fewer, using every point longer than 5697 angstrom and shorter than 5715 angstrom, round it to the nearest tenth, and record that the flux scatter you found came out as 1.7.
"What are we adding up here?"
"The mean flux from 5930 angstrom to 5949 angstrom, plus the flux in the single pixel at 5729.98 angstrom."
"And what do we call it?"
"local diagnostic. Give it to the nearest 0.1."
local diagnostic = 59.0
